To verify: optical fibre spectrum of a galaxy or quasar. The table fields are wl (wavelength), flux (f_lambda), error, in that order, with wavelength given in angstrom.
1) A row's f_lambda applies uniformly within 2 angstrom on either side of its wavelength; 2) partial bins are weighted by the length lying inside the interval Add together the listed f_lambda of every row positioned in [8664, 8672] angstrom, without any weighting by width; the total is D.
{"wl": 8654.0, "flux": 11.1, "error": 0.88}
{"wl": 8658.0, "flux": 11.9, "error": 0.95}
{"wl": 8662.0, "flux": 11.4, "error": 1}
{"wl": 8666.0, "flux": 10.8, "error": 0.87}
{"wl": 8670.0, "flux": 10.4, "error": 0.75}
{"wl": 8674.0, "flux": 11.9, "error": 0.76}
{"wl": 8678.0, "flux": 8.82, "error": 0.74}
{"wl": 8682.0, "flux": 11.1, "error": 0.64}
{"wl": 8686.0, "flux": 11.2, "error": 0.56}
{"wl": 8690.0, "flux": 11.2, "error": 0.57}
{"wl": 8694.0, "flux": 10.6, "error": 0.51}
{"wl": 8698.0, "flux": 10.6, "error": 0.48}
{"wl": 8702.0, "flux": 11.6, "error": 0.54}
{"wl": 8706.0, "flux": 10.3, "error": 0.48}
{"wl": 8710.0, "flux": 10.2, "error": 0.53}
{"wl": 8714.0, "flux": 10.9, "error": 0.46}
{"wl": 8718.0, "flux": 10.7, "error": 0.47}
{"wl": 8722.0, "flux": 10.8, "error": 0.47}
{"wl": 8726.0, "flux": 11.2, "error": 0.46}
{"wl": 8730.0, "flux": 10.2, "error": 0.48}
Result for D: 21.2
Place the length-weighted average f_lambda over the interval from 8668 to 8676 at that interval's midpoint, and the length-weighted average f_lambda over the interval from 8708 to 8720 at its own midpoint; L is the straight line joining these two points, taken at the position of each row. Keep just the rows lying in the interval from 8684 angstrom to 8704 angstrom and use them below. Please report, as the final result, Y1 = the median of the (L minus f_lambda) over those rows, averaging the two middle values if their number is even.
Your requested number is -0.23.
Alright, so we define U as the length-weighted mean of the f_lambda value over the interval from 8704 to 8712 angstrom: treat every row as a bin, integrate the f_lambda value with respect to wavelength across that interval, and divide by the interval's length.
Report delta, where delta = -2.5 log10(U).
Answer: -2.53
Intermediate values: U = 10.25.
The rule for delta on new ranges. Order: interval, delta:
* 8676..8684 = -2.50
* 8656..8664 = -2.67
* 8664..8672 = -2.56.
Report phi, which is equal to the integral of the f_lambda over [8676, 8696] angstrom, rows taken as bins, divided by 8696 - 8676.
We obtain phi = 10.6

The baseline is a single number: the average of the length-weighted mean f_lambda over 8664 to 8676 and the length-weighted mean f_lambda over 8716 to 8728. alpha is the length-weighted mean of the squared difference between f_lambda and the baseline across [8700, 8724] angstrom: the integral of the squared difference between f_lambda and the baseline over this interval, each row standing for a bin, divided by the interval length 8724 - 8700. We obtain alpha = 0.3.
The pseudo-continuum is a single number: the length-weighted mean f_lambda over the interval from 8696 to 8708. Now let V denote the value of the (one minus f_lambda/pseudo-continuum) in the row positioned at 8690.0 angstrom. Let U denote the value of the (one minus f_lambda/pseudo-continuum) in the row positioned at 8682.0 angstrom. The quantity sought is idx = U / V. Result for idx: 0.7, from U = -0.025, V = -0.03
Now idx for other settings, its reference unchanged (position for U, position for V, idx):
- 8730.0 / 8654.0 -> -2.4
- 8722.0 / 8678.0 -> 0.0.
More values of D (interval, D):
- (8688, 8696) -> 21.8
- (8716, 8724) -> 21.5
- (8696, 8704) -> 22.2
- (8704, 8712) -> 20.5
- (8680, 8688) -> 22.3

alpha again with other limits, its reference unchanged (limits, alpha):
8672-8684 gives 1.8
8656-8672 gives 0.4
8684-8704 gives 0.2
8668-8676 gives 0.6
